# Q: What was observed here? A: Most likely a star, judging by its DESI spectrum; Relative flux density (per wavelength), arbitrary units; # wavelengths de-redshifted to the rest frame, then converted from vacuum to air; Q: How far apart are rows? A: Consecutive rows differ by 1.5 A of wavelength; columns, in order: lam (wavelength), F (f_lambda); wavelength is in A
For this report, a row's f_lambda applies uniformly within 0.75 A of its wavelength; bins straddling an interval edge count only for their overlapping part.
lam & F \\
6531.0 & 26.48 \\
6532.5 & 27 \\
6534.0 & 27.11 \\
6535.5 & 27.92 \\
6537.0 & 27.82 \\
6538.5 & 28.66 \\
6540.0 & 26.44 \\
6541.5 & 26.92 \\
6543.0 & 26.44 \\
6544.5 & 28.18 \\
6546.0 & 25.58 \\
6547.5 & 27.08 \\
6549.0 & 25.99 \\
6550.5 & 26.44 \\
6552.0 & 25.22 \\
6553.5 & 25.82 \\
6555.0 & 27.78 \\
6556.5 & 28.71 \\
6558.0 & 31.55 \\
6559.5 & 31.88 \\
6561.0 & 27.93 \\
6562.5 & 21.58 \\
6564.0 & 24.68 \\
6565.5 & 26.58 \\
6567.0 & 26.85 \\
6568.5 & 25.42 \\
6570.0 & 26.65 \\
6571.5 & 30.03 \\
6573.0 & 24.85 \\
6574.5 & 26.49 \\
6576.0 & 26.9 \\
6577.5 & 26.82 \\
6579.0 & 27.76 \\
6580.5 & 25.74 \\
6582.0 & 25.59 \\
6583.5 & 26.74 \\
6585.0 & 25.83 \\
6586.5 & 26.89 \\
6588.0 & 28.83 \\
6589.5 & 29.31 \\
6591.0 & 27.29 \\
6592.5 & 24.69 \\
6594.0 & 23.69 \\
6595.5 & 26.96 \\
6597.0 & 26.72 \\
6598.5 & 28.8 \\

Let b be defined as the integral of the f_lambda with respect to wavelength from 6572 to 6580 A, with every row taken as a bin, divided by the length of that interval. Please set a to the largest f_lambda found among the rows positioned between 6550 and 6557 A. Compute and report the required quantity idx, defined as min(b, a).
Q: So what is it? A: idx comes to 26.65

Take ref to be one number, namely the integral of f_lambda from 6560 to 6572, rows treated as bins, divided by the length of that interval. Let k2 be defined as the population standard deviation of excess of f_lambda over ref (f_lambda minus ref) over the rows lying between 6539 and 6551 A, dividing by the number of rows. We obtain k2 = 0.7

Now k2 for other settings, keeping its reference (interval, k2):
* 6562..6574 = 2.2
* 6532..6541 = 0.7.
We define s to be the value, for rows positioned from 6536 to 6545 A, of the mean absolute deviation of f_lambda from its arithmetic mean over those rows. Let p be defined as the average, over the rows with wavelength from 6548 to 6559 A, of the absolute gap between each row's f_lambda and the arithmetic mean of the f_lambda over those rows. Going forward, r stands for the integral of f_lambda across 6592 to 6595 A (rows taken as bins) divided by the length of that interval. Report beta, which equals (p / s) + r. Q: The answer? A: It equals 26.5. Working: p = 1.7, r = 24.4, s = 0.8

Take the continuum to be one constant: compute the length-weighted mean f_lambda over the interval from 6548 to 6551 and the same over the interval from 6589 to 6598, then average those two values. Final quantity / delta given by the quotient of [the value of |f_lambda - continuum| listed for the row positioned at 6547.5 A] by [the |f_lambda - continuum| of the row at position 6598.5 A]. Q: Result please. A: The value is 0.3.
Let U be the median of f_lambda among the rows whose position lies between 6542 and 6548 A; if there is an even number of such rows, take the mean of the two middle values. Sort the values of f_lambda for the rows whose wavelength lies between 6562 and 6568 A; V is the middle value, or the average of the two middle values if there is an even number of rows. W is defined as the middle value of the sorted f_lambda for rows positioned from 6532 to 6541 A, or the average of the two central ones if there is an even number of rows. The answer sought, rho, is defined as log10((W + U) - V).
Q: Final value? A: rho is 1.46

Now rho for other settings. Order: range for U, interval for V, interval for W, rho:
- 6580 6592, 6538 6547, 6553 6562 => 1.45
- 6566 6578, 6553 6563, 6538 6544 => 1.41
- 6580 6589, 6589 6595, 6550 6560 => 1.45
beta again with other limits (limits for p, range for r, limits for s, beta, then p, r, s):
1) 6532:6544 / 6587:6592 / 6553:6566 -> 28.5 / 0.6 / 28.2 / 2.4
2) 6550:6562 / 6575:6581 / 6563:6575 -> 28.6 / 1.9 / 26.8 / 1.1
